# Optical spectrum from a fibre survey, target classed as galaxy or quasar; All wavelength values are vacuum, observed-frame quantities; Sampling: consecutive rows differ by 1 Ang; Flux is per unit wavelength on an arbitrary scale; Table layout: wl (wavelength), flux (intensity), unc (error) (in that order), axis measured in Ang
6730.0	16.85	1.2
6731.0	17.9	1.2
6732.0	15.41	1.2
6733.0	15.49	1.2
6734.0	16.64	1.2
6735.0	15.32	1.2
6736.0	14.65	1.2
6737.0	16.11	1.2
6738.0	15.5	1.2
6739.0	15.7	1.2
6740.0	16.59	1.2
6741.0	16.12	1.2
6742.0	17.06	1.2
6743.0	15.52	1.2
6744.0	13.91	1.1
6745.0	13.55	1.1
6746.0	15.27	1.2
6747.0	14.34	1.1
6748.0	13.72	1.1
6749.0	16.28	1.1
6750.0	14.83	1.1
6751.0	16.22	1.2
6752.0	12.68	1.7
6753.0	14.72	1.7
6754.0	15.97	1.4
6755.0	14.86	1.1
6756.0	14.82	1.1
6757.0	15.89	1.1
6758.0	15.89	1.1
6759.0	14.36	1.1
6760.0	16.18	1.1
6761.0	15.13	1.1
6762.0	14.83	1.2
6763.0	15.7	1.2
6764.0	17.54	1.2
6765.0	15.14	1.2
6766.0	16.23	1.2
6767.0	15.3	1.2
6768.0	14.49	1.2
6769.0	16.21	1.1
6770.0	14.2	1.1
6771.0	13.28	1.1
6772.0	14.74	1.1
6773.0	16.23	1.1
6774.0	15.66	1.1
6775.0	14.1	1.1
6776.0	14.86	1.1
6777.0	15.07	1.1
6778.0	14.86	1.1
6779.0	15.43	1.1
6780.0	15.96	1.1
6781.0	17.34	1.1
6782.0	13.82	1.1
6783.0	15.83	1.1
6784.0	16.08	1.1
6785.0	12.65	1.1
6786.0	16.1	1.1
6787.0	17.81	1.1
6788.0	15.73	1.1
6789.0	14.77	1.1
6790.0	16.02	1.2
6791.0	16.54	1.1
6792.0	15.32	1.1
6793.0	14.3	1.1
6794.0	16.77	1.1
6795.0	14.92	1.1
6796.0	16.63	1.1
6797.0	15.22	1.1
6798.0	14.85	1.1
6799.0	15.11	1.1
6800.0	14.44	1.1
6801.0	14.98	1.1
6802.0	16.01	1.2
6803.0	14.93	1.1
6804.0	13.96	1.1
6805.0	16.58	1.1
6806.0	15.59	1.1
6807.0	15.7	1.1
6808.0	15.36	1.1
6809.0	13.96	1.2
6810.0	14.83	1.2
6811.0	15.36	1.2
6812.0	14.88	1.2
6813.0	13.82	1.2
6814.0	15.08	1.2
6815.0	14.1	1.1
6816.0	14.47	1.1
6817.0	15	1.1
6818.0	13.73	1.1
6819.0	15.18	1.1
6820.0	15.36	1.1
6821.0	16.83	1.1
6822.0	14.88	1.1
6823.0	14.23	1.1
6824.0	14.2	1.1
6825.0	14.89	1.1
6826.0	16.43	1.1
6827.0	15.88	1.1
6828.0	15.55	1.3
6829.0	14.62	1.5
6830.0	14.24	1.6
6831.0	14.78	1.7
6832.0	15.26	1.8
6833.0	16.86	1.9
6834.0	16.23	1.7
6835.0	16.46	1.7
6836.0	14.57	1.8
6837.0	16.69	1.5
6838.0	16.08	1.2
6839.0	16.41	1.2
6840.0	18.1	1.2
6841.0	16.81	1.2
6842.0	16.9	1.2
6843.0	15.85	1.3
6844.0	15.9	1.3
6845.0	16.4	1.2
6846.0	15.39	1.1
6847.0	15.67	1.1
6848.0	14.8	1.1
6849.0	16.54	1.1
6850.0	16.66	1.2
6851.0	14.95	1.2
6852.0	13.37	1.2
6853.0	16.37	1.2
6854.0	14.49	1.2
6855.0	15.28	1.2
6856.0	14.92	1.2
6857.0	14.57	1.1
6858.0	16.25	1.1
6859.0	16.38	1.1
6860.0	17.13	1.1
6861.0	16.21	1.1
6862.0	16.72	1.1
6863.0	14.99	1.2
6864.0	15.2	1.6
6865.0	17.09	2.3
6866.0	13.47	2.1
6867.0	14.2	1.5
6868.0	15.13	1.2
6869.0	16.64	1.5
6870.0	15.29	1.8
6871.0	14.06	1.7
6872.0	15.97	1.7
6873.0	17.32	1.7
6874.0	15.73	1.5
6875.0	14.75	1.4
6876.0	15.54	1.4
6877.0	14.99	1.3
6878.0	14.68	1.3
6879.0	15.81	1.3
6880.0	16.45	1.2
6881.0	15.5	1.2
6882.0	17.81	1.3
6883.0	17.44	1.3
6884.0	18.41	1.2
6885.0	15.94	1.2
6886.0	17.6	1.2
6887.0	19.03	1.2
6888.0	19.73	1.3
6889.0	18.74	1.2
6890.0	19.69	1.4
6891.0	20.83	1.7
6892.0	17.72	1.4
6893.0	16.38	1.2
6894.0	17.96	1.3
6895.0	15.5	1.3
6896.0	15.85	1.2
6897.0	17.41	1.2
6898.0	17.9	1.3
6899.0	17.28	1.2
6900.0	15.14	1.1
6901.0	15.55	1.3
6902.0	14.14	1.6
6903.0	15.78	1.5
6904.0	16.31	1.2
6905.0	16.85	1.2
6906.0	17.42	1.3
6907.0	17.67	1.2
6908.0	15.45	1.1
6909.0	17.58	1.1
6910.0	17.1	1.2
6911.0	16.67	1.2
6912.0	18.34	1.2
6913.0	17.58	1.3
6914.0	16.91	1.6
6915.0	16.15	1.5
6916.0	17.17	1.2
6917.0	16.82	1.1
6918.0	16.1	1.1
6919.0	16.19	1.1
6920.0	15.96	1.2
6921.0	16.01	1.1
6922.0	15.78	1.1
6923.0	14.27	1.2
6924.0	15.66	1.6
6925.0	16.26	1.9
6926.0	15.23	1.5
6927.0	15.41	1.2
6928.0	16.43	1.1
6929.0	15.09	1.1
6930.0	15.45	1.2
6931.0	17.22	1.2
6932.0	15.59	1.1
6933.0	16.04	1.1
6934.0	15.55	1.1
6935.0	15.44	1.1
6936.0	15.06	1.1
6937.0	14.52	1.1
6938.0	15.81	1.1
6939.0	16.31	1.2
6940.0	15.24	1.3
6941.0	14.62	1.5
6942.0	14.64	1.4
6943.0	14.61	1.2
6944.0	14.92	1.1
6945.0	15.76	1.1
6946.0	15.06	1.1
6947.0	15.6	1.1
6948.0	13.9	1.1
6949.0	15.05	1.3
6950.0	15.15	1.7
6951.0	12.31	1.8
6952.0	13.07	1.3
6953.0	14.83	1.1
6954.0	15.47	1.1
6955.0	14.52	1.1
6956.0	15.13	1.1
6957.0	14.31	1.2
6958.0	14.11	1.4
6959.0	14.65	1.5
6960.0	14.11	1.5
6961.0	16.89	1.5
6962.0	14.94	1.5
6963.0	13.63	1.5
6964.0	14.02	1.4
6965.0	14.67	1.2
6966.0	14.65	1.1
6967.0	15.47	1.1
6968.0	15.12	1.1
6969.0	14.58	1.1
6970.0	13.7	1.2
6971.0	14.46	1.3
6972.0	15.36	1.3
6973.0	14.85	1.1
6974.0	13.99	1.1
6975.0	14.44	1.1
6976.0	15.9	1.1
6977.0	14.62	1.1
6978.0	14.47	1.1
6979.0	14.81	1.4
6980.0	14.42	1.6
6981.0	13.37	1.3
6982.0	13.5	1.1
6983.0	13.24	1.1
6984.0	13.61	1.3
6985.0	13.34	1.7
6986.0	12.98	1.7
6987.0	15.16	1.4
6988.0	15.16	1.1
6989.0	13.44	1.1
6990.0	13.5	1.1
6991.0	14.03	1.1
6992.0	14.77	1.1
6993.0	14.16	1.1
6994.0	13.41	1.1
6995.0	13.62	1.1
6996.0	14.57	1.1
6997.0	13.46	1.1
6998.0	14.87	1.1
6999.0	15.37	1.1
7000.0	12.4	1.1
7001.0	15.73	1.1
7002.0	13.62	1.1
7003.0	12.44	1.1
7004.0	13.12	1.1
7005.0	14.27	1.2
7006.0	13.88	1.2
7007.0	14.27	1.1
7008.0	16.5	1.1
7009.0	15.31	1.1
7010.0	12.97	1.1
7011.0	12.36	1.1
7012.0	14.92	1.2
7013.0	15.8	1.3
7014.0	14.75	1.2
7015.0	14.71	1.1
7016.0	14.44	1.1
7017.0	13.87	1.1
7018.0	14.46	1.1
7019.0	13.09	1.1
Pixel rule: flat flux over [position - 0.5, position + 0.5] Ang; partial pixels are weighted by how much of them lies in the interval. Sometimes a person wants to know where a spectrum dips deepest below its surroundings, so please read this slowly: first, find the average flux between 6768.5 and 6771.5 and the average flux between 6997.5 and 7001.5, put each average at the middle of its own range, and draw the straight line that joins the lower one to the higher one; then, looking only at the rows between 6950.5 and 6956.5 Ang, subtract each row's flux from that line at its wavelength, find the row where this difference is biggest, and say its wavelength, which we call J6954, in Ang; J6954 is 6951.0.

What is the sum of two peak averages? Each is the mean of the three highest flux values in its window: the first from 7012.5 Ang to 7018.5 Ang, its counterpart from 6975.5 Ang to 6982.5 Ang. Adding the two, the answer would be 30.2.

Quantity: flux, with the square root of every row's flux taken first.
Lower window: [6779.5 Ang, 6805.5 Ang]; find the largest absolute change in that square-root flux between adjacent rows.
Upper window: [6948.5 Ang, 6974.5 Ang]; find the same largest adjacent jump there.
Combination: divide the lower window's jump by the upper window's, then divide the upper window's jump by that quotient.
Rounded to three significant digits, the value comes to 0.323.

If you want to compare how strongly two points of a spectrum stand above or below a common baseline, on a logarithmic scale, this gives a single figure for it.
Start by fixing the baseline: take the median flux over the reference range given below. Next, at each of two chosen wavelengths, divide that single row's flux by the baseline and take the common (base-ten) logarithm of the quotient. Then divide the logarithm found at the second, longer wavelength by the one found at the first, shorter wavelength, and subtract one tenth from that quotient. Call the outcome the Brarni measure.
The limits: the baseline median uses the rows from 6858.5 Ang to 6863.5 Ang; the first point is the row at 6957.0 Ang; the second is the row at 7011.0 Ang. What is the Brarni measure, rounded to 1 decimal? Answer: 2.0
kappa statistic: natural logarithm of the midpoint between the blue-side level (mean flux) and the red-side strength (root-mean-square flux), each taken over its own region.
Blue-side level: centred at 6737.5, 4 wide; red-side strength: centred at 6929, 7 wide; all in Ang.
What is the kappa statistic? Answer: 2.75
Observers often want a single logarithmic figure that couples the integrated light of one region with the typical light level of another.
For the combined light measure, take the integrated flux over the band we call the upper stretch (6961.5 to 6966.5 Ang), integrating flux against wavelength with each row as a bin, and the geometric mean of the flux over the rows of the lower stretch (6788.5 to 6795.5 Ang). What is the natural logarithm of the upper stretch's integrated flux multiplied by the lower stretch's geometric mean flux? 7.02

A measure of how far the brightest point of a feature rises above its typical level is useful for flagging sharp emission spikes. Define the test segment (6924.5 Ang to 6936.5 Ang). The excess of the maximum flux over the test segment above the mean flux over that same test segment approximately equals 1.5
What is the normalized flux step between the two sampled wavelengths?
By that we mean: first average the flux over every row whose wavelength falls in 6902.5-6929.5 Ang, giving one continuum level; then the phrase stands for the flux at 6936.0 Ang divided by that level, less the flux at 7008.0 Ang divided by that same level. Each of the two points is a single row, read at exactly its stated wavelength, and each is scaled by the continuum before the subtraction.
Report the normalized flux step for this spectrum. -0.09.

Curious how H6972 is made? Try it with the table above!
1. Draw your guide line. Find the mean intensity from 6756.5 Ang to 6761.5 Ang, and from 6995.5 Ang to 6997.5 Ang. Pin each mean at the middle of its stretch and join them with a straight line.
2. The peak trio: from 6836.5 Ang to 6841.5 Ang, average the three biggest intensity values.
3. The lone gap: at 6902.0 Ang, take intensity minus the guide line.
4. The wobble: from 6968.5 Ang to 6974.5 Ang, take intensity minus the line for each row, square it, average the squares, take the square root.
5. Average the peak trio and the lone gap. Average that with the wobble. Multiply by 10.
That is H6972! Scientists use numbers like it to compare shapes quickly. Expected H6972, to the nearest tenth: 45.0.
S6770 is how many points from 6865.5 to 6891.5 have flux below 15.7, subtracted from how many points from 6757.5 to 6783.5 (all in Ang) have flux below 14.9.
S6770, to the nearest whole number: 0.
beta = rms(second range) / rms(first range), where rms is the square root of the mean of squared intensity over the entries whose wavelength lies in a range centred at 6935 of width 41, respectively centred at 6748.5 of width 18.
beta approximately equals 1.02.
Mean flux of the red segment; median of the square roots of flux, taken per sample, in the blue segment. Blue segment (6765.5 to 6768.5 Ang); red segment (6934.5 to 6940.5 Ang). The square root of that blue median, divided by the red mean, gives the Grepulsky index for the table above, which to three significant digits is 0.128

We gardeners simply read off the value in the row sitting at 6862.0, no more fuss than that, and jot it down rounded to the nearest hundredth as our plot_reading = 16.72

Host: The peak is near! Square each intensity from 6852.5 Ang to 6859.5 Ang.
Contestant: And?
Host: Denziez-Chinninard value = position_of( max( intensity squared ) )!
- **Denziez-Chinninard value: 6859.0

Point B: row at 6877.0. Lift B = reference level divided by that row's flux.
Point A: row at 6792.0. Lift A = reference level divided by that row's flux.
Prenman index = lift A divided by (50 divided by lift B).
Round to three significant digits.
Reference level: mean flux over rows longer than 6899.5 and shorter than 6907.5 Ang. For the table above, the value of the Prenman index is 0.0226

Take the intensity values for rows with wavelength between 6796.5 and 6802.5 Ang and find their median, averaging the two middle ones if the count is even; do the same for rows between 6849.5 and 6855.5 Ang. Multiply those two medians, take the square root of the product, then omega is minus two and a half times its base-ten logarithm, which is -2.95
